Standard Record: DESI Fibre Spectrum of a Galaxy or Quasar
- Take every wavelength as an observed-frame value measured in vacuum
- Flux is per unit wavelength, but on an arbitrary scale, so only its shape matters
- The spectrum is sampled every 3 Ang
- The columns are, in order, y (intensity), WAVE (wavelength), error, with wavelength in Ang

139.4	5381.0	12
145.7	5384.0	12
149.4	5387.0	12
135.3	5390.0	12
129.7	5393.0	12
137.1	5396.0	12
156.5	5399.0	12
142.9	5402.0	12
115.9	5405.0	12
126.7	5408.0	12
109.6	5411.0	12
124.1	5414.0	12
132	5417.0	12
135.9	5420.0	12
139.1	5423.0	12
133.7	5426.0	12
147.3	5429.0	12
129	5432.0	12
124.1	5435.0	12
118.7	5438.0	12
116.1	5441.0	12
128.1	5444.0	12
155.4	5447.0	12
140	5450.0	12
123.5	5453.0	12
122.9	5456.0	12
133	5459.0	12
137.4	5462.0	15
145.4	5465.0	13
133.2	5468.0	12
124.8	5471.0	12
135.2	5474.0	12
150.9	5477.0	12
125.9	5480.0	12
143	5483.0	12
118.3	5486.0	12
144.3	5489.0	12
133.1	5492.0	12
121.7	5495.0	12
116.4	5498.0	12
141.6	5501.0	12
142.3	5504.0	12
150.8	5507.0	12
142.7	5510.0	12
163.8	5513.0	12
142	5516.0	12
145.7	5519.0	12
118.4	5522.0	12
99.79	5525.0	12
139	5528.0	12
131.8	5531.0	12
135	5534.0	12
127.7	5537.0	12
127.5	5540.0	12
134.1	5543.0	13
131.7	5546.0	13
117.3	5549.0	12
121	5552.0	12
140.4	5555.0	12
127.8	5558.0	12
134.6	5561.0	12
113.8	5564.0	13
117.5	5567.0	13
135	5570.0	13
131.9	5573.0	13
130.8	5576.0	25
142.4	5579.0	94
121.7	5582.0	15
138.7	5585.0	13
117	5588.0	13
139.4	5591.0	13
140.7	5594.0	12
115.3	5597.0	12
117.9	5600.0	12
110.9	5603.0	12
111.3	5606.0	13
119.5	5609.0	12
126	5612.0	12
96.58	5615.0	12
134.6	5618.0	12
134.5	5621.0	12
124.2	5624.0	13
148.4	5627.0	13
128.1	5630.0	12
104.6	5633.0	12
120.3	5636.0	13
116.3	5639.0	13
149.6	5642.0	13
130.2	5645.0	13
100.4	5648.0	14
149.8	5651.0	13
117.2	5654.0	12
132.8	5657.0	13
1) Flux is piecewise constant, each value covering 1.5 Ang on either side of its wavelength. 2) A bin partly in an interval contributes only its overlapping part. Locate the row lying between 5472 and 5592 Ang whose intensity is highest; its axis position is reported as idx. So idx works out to 5513.0 Ang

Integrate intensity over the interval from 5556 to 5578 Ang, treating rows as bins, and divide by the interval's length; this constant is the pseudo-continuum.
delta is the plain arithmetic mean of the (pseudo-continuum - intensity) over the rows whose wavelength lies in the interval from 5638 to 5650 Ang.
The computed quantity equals 4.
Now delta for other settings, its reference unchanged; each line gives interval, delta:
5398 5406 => -10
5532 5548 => -3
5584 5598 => -2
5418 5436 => -7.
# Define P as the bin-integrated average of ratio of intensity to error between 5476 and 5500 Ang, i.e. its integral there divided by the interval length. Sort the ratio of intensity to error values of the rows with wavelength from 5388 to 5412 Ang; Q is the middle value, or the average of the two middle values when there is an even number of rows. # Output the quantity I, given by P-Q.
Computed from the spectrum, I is -0.1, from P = 11.0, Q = 11.0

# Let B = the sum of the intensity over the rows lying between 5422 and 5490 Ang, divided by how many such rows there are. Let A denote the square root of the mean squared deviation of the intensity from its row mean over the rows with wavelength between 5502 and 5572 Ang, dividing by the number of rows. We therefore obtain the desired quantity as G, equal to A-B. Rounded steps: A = 13.5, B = 133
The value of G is -120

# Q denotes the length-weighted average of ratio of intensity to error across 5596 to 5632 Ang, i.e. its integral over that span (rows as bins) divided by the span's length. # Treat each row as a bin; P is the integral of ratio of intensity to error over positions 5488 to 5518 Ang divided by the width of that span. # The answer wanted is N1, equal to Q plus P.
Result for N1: 21.6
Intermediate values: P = 11.7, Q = 10.0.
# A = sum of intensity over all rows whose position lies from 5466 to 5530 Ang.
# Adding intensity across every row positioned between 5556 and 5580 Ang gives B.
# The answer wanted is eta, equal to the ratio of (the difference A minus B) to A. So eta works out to 0.6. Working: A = 2833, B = 1034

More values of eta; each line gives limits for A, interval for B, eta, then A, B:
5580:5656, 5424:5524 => -0.4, 3113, 4449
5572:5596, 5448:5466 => 0.2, 1063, 802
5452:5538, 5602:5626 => 0.8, 3890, 958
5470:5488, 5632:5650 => 0.1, 798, 721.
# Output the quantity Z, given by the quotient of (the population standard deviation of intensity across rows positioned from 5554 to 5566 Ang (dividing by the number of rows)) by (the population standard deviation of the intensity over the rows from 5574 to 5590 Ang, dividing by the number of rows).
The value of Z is 1.0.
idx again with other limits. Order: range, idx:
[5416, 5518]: 5513.0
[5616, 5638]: 5627.0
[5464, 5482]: 5477.0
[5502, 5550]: 5513.0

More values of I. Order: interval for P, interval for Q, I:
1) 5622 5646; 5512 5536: -1.4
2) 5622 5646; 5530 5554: -0.4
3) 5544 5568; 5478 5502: -0.6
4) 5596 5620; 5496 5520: -2.2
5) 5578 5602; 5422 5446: -1.7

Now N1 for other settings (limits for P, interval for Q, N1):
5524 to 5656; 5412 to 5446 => 20.6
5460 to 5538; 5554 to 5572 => 21.4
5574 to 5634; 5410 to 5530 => 20.3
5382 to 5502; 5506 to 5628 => 21.1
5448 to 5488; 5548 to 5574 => 21.1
